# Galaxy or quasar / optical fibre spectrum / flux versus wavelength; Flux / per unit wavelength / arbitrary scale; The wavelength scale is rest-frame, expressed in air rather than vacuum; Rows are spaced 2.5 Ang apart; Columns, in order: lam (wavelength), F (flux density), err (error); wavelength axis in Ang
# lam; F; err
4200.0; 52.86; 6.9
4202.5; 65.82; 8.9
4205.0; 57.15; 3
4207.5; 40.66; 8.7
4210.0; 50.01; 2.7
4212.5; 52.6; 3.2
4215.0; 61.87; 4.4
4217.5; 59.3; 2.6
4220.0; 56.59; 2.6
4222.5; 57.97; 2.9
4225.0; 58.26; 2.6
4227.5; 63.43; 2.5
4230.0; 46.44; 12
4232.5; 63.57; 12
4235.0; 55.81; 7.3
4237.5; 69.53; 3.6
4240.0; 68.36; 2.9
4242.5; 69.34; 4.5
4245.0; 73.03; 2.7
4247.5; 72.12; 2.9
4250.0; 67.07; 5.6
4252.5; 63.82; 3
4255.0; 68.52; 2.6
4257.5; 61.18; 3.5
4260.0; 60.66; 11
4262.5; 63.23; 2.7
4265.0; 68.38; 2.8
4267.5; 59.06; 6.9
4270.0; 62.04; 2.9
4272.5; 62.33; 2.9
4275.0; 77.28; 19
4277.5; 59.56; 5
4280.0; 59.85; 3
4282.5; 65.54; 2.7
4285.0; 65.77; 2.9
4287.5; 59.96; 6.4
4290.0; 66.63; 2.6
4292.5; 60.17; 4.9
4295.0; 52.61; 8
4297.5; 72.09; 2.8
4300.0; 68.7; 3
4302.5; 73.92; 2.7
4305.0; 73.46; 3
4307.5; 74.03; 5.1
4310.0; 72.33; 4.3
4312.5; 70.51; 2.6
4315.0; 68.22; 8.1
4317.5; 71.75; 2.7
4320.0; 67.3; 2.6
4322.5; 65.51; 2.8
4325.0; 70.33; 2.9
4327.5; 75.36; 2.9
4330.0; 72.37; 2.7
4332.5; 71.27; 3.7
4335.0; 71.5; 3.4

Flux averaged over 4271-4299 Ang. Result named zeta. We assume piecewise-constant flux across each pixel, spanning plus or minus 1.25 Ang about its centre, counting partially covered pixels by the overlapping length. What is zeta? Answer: 63.8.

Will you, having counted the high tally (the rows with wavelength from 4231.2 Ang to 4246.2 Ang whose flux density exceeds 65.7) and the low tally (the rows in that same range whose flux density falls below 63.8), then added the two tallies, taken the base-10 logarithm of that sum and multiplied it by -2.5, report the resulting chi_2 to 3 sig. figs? -1.95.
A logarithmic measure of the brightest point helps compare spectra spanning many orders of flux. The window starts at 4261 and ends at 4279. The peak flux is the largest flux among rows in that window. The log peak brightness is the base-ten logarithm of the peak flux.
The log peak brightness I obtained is 1.89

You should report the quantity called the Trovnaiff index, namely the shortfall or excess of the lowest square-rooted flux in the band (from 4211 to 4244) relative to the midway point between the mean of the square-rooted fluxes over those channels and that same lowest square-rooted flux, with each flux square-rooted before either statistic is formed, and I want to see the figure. -0.47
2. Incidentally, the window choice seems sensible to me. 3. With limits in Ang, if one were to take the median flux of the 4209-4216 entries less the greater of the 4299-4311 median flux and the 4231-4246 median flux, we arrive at -21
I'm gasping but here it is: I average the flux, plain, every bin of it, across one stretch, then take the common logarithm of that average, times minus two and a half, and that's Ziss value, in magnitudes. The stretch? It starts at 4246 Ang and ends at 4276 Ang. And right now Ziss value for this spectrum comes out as -4.54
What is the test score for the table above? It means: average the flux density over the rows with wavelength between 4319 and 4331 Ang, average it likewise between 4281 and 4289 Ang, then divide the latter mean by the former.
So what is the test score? 0.91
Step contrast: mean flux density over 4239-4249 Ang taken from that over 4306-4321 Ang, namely 0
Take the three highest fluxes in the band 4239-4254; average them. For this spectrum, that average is 71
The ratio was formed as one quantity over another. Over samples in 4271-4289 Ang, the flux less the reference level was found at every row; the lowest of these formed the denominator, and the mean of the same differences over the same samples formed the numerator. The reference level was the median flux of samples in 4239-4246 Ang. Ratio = 0.5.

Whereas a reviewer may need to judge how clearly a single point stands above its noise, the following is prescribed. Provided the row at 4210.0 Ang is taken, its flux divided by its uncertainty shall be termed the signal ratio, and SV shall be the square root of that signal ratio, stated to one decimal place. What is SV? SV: 4.3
